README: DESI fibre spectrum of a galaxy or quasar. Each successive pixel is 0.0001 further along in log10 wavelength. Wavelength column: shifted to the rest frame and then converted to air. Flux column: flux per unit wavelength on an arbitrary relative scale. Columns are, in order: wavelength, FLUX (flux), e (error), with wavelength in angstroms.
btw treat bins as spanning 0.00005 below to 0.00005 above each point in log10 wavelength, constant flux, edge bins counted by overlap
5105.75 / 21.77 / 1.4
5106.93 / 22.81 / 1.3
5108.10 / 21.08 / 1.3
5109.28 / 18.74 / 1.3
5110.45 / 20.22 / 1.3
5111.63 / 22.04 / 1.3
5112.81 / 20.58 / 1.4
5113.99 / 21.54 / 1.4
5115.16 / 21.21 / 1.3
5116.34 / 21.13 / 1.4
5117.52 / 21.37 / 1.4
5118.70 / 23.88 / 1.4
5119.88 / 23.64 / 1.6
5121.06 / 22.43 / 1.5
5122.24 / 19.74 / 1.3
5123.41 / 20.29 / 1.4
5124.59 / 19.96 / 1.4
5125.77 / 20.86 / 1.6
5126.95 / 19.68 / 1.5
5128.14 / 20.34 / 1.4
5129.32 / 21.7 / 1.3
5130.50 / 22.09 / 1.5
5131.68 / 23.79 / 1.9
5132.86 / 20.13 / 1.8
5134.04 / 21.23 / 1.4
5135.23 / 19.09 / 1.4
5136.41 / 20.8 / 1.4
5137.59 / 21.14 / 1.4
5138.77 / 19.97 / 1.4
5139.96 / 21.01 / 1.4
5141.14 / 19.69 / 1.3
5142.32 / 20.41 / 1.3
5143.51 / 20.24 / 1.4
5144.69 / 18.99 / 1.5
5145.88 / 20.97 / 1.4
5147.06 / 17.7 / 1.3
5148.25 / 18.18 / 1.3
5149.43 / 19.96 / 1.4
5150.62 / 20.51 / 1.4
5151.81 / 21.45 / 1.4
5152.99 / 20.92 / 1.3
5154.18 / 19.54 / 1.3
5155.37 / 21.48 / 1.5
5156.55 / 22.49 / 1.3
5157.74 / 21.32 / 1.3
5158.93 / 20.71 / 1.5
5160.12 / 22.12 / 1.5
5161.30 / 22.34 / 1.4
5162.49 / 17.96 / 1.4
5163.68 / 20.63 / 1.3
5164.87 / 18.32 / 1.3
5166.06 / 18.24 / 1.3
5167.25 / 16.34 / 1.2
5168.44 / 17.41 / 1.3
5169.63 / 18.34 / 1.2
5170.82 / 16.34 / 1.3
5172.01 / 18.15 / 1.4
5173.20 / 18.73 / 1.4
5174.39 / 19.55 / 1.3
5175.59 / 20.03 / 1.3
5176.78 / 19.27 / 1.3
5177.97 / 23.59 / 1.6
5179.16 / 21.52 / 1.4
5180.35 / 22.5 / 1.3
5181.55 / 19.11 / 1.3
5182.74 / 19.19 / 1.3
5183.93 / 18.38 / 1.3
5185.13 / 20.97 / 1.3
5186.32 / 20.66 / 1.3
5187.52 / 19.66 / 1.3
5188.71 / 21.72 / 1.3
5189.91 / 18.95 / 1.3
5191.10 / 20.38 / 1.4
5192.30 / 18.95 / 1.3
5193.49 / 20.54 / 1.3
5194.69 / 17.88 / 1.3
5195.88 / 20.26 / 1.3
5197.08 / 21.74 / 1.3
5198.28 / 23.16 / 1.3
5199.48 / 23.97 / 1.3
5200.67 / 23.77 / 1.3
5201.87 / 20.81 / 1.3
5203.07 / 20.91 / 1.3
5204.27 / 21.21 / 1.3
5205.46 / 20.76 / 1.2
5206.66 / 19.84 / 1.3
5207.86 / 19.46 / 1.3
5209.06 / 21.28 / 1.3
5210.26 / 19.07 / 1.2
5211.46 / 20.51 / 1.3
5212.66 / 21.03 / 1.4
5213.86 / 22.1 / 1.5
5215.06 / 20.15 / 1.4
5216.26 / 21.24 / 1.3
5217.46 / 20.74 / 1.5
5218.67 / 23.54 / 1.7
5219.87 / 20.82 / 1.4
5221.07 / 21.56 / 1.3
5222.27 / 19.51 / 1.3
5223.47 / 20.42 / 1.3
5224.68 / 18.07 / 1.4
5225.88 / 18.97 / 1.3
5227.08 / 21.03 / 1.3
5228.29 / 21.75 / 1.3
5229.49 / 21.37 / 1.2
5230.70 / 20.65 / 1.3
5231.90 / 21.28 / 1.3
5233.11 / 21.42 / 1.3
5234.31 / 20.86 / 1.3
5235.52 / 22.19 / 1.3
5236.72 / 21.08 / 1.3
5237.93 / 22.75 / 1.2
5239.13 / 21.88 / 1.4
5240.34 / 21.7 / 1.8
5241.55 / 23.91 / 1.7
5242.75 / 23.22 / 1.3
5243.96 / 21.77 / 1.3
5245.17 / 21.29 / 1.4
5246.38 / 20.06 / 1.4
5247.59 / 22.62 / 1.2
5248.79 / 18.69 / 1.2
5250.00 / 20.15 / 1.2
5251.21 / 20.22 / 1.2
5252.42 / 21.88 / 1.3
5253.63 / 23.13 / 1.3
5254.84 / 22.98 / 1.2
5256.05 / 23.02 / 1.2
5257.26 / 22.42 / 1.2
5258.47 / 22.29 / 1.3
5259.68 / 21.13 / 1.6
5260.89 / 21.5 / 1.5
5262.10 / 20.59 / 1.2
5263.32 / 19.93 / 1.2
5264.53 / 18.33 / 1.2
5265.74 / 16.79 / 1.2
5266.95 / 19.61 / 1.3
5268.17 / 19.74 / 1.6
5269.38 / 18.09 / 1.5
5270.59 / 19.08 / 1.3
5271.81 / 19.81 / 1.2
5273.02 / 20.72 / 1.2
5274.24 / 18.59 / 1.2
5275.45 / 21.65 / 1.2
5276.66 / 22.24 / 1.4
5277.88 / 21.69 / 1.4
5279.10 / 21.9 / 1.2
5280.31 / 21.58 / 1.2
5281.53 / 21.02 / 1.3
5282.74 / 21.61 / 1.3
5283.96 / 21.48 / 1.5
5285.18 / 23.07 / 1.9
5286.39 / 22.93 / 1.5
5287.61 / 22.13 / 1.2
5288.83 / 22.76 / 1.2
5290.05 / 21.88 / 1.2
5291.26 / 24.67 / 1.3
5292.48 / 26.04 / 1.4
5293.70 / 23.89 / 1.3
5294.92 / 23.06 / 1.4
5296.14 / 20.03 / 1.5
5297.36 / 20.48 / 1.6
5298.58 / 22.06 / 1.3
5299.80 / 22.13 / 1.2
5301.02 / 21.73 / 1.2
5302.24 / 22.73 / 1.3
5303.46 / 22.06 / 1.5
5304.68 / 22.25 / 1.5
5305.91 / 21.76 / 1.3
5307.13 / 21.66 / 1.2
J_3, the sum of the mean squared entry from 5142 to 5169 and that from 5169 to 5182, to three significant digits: 793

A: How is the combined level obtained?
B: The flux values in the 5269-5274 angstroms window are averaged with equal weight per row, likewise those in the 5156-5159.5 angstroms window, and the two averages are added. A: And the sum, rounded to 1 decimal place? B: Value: 40.9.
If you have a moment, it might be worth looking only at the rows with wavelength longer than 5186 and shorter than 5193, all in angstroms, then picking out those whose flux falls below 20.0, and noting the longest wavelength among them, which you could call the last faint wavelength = 5192.30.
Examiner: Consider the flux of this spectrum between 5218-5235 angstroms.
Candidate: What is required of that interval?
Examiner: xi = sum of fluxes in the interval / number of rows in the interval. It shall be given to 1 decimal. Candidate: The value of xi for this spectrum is 20.8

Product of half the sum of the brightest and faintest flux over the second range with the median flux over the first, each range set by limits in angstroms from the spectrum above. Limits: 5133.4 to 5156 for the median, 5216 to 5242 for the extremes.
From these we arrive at 428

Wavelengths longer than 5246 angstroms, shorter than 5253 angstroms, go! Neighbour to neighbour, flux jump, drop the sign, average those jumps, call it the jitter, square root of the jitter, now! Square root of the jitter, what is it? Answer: 1.39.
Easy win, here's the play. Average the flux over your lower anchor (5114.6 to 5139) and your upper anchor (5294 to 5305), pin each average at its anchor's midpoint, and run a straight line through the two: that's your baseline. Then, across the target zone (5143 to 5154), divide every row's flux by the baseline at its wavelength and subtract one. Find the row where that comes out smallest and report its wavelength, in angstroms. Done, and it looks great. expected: 5147.06 angstroms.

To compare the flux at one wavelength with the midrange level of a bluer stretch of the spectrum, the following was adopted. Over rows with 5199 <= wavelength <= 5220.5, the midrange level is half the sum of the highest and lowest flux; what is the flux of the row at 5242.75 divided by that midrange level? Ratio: 1.08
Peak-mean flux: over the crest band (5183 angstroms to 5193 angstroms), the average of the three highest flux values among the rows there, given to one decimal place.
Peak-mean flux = 21.1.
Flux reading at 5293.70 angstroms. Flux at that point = 23.89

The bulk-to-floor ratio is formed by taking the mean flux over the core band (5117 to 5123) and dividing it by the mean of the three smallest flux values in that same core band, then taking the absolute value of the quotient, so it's 1.05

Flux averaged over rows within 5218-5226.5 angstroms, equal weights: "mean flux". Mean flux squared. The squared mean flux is 417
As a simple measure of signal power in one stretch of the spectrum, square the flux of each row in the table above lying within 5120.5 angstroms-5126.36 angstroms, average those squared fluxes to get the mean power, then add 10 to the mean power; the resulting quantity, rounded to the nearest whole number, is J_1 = 438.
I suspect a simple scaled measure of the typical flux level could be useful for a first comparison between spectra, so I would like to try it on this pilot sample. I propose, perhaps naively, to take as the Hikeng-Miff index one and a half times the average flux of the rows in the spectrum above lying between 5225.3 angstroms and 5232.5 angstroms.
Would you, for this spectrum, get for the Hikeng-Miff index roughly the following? 31.3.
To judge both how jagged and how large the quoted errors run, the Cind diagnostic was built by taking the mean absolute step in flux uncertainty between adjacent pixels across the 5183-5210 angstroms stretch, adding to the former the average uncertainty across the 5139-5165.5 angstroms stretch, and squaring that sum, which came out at 1.94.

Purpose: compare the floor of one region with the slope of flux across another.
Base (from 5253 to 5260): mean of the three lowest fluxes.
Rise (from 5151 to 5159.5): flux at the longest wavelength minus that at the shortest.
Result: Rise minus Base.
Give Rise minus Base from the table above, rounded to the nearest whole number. -23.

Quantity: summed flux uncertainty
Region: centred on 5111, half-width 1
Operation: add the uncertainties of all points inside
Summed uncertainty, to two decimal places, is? 2.60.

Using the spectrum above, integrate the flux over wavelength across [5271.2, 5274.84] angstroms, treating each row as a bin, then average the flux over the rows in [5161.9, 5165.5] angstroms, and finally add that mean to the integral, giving 91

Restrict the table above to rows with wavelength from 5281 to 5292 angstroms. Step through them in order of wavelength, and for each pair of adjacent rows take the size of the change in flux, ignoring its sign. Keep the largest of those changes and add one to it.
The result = 3.79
